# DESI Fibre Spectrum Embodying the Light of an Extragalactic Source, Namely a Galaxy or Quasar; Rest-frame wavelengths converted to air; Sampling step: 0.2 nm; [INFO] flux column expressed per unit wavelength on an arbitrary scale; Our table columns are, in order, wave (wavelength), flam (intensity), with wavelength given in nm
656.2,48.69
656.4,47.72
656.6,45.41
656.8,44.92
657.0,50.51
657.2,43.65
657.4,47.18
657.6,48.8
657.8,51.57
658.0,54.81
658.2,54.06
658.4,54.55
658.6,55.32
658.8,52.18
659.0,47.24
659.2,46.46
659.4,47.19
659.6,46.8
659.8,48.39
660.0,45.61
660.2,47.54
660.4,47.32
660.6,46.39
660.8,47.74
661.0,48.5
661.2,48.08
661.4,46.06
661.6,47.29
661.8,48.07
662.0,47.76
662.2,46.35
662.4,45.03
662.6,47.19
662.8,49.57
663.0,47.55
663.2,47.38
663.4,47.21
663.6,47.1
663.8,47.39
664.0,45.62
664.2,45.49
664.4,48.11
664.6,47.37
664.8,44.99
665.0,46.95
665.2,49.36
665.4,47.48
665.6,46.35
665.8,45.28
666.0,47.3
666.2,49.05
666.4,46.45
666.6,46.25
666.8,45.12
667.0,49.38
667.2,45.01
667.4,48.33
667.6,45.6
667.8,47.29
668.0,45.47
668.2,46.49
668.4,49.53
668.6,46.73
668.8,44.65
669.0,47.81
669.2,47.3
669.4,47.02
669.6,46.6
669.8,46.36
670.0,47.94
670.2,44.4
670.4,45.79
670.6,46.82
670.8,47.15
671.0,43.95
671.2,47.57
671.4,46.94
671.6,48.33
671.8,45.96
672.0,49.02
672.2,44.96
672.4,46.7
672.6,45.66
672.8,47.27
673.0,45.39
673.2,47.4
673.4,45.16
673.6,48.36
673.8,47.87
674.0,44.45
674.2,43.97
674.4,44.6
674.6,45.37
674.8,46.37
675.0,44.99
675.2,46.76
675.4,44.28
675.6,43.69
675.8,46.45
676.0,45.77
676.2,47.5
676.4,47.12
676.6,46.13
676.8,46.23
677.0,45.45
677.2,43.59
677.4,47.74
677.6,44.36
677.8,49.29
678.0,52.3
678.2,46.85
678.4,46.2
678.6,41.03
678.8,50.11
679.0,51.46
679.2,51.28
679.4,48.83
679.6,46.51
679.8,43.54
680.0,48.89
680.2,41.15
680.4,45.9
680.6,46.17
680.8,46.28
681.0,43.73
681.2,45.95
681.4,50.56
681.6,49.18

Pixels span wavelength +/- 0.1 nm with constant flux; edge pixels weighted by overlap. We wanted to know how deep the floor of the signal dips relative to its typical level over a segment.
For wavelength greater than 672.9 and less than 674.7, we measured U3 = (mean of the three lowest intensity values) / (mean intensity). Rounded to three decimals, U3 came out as 0.967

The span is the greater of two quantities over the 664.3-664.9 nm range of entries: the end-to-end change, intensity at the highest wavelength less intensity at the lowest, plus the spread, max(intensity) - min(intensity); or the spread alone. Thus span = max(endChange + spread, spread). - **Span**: 3.1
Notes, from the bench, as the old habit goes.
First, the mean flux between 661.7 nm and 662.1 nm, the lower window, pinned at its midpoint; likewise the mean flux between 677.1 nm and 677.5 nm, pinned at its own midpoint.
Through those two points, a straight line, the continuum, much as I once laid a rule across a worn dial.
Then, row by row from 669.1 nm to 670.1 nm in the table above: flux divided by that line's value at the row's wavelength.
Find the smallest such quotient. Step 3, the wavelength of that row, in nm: 669.8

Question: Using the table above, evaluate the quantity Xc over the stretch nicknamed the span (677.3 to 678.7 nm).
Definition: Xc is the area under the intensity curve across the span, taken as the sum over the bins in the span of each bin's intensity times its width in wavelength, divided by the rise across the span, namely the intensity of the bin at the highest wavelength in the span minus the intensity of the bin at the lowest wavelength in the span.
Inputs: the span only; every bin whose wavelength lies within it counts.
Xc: -10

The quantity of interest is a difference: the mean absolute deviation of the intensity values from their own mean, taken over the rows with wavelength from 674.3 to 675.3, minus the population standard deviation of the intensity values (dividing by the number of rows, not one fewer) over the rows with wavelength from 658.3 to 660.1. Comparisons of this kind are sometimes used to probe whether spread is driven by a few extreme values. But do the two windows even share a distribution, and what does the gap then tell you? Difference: -2.7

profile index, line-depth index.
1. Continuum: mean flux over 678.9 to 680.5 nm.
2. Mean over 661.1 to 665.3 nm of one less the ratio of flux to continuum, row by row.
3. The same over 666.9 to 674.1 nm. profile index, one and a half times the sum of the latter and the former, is 0.02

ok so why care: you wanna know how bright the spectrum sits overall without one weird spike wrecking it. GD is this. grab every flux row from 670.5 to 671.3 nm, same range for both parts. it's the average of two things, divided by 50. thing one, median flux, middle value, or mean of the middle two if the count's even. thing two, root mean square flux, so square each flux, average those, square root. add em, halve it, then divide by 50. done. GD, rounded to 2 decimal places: 0.93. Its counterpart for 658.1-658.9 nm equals 1.08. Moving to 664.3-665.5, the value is 0.95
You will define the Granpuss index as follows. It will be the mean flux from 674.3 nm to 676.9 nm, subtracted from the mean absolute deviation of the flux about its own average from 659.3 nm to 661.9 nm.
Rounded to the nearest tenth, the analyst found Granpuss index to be -45.1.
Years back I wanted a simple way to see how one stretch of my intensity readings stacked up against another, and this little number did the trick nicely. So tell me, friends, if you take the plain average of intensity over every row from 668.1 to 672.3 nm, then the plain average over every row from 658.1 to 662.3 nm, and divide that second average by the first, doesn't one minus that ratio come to -0.04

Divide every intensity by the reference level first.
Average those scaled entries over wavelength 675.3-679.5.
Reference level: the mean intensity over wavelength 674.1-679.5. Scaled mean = 1.01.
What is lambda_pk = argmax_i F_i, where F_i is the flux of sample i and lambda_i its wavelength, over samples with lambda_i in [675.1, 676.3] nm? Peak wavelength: 676.2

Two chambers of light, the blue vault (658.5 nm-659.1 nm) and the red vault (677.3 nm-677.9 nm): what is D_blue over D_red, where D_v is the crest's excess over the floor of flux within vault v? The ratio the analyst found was 1.6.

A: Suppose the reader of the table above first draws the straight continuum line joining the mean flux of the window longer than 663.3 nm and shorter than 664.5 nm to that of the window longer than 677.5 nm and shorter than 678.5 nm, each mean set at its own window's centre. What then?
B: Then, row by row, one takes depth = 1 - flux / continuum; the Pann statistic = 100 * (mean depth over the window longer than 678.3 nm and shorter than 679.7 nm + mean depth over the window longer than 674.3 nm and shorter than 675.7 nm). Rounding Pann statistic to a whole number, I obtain 5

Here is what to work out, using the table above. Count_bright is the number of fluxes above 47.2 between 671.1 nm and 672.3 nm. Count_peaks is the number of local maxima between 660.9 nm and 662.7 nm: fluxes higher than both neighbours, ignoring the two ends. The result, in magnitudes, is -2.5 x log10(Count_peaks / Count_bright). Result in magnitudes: 1.19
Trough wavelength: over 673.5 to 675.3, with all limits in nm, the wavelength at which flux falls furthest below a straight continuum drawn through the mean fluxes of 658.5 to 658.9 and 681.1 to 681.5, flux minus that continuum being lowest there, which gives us 674.2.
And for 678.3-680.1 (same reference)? 678.6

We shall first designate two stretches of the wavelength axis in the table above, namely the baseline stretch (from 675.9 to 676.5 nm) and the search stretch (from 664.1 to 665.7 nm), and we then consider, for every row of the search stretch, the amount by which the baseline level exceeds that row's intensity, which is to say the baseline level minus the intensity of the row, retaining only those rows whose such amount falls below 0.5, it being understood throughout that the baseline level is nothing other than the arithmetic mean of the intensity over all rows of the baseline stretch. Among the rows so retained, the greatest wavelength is 665.6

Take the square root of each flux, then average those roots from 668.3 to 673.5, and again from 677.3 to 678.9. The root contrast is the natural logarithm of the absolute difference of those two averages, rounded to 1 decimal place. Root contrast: -3.2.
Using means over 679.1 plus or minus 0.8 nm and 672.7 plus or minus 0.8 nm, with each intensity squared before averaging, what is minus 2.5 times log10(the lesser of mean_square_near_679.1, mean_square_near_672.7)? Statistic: -8.34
